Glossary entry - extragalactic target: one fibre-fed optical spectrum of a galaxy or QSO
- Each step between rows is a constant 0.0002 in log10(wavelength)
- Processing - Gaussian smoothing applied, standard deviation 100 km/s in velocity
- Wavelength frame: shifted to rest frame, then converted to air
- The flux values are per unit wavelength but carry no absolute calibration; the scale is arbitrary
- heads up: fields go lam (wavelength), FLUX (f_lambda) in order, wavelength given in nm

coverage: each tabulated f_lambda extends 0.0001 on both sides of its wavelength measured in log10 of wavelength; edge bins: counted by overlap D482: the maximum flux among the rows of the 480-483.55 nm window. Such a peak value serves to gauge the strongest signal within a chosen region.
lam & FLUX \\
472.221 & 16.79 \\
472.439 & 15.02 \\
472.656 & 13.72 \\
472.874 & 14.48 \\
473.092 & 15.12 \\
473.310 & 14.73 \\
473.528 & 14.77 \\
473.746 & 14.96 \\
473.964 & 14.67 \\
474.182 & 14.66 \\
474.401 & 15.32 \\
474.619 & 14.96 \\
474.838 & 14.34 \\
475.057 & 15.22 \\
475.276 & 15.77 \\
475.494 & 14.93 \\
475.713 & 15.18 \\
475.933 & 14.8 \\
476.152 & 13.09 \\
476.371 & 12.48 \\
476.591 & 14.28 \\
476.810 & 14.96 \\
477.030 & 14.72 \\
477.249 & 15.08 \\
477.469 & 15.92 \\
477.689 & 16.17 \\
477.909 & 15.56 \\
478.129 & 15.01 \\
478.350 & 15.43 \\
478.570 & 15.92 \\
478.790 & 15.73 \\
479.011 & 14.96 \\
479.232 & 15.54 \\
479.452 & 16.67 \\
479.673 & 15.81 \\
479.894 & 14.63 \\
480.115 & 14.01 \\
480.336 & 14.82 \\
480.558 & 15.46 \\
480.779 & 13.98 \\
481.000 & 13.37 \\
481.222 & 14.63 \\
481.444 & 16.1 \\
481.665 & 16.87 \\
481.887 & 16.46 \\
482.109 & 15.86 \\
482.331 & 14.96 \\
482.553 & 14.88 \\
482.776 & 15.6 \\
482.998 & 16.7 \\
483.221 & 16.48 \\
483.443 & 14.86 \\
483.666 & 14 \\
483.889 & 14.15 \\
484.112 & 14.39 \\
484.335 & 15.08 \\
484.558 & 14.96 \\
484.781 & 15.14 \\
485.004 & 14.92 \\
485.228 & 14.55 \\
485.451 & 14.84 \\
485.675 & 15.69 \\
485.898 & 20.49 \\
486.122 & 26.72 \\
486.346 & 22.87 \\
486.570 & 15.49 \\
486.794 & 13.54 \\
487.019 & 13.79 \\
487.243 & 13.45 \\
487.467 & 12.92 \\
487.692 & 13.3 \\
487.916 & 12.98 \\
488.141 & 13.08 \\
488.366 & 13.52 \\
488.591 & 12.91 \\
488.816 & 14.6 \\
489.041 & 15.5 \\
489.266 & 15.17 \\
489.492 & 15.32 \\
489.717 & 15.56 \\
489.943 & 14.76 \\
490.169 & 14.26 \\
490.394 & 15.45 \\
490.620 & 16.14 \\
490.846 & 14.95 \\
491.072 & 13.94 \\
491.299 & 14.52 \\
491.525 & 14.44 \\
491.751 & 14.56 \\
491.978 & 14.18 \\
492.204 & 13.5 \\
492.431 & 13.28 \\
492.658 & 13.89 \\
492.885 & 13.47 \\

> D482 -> 16.87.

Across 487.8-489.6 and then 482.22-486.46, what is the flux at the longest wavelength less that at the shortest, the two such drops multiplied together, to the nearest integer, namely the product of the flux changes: 19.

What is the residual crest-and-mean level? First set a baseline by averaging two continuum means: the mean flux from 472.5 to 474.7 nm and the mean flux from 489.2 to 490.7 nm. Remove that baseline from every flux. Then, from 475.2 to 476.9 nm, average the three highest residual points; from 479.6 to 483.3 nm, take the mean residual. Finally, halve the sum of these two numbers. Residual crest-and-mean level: 0.33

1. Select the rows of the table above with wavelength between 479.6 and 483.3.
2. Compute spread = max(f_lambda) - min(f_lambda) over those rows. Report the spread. 3.5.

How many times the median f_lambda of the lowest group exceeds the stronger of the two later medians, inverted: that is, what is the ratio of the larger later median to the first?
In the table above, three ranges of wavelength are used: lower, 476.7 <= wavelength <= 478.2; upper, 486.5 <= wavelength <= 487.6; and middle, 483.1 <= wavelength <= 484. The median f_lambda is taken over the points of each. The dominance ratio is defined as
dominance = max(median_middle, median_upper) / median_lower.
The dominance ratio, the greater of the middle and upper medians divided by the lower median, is 0.96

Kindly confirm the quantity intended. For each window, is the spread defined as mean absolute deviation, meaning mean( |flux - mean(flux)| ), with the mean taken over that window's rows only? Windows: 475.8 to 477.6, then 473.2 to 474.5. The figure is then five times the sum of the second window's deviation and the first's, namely 5.2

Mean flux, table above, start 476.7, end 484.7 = 15.3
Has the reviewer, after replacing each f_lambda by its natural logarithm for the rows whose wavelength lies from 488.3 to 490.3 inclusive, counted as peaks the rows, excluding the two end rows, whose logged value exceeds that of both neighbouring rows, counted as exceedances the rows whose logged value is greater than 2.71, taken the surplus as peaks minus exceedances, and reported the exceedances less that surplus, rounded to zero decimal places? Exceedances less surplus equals 6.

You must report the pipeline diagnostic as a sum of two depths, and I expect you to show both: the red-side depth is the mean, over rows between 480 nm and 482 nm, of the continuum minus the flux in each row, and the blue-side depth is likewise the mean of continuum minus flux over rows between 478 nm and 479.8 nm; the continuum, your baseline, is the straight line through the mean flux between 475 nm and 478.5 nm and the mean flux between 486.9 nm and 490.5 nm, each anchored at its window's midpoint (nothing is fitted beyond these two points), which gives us -1.3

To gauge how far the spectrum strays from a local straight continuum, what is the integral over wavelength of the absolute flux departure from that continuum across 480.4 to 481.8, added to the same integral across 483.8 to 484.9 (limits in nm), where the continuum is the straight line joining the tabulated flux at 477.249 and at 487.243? 2.5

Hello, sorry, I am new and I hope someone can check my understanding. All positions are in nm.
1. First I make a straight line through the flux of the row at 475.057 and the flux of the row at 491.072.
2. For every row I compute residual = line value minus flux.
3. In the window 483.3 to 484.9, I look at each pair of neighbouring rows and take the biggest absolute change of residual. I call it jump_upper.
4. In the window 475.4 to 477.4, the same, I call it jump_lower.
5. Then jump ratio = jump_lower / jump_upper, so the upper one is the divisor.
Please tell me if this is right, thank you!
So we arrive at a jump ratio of 2.2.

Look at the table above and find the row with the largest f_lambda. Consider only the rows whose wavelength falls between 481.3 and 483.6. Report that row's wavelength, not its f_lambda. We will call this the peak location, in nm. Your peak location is 481.665 nm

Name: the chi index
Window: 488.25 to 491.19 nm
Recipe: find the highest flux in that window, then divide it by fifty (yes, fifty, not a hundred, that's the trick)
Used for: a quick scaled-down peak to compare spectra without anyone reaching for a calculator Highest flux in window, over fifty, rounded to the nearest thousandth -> 0.323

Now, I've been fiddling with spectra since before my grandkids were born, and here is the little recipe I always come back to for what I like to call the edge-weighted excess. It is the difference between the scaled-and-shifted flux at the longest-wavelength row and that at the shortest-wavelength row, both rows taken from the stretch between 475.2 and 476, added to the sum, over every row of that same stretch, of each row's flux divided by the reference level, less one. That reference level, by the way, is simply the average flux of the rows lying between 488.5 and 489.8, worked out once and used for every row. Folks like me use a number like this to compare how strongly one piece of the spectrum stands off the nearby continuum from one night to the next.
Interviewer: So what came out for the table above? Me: 0.0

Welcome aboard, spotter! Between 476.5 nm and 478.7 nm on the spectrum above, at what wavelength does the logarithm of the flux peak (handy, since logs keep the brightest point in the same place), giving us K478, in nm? 477.689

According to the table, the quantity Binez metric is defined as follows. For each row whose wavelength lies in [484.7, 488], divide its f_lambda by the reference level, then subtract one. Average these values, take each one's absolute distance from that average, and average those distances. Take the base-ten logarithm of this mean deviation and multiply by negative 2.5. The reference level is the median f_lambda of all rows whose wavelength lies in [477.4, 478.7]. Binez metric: 1.8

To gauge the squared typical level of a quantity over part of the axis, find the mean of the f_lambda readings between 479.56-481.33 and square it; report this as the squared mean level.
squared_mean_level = 213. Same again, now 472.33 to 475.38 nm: 220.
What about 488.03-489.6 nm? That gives 204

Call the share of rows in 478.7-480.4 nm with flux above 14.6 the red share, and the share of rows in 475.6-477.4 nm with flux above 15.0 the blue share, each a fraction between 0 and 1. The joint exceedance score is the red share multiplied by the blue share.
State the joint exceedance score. 0.22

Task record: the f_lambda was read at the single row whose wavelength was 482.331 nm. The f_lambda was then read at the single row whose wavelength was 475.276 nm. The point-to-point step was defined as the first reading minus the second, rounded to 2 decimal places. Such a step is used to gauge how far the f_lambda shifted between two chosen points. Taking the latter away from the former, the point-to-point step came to -0.81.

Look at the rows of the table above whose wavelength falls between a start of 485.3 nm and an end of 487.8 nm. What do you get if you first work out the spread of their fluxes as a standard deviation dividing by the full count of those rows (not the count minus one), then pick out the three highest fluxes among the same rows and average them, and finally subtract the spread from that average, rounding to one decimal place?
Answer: 19.0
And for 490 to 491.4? 14.8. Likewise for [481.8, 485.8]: 15.8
